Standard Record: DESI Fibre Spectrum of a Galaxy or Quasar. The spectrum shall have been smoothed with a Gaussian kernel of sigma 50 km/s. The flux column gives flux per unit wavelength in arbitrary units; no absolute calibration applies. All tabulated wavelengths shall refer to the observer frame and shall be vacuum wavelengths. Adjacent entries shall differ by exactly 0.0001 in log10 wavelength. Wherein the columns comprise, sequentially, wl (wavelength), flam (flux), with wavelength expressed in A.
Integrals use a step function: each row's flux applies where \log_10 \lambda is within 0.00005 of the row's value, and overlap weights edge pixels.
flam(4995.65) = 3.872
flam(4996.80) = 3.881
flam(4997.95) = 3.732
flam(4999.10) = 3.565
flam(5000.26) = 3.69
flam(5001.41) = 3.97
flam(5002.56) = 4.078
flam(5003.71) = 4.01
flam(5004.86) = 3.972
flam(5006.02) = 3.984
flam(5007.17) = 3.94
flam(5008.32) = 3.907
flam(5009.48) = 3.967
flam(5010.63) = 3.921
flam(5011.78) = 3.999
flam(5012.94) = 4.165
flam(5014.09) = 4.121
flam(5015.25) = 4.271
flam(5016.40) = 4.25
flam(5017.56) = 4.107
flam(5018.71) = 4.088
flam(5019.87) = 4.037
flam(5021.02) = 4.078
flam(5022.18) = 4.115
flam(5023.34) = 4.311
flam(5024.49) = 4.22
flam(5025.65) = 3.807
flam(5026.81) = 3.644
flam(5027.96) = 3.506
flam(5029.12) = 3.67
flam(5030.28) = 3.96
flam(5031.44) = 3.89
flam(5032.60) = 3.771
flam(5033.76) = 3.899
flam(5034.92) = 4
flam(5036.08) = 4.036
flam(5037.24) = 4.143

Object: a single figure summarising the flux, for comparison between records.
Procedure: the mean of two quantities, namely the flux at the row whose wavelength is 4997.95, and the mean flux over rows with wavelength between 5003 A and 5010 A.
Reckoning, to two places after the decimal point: 3.85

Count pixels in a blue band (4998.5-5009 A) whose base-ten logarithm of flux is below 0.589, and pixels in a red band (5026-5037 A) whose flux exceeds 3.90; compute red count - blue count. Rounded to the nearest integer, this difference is 1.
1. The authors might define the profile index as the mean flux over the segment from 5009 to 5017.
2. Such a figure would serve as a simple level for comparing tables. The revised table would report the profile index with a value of 4.10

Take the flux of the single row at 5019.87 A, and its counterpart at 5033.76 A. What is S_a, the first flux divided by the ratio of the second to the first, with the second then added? 8.1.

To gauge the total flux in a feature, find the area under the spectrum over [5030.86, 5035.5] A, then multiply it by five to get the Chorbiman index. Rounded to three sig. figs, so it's 90.2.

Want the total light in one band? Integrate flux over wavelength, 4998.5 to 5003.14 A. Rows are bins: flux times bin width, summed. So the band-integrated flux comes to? 18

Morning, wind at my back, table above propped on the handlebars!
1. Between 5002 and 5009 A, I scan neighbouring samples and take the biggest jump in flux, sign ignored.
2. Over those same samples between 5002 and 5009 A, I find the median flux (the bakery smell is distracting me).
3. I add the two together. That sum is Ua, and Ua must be 4.05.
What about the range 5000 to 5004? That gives 4.27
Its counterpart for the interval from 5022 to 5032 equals 4.30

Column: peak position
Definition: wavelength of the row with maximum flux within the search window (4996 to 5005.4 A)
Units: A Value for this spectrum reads 5002.56 A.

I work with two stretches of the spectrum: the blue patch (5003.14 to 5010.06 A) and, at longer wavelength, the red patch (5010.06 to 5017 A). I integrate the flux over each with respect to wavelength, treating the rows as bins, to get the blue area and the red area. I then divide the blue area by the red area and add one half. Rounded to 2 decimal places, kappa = 1.46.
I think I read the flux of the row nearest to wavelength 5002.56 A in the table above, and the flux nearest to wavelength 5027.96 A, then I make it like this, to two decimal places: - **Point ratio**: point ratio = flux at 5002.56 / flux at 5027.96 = 1.16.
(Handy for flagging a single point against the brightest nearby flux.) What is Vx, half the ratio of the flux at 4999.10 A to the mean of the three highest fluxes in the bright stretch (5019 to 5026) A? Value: 0.423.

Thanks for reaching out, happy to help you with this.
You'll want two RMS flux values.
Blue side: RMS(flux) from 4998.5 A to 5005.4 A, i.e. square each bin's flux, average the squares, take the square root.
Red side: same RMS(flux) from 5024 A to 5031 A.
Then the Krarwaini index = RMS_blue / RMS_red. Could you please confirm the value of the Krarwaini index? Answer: 1.02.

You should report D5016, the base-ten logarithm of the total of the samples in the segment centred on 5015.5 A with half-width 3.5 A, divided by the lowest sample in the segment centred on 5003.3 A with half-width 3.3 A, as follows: 0.83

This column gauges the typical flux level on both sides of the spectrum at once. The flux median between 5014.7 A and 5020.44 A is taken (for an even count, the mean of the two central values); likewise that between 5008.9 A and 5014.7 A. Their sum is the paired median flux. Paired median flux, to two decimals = 8.11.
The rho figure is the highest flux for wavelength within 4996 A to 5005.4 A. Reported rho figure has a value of 4.078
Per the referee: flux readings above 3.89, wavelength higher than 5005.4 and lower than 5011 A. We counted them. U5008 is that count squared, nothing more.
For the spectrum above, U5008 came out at 25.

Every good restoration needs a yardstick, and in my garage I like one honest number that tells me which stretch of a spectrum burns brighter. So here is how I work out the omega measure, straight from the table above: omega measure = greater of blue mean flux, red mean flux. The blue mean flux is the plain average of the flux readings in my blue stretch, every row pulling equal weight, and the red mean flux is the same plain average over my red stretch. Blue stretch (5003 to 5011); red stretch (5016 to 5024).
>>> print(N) 4.14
